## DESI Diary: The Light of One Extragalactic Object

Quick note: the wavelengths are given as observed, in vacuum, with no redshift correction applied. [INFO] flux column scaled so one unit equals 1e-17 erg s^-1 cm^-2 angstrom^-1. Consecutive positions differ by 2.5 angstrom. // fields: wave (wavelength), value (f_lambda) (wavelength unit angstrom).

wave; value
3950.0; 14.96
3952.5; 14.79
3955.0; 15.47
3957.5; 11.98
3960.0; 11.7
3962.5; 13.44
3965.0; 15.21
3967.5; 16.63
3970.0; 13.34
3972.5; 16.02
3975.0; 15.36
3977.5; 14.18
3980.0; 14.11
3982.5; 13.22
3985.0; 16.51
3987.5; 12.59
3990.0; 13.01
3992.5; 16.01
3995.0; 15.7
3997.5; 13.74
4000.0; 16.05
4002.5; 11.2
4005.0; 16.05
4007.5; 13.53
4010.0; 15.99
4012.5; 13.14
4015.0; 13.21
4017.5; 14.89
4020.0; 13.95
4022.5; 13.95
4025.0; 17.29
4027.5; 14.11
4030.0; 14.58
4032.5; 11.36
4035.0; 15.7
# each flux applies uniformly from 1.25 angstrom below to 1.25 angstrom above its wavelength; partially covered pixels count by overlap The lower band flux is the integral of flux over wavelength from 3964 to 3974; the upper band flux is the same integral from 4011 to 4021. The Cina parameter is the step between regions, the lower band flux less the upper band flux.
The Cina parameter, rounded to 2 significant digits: 15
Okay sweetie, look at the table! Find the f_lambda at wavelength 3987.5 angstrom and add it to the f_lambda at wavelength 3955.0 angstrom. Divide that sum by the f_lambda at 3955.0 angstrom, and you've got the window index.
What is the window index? 1.81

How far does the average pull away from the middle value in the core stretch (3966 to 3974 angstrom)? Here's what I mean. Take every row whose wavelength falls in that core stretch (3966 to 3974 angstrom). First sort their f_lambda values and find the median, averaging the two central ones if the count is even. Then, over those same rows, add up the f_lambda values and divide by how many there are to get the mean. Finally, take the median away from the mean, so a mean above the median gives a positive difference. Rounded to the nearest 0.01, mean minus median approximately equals -0.69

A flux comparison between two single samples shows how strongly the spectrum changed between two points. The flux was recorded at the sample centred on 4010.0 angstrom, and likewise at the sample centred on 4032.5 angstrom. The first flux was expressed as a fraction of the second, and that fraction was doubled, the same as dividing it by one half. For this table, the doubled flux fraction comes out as 2.82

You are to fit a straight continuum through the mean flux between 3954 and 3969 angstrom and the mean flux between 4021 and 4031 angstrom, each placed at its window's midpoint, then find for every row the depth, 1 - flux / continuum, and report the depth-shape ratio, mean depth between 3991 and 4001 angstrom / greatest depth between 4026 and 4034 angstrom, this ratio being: -0.2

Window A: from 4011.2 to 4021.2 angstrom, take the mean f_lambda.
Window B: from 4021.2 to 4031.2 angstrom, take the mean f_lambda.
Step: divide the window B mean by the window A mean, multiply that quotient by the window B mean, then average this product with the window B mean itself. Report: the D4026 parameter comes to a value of 15.6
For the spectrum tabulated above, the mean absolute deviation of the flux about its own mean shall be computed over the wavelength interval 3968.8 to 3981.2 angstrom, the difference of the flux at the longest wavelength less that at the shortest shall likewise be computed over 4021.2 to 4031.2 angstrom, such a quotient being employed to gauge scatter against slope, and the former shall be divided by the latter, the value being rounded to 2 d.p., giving 1.38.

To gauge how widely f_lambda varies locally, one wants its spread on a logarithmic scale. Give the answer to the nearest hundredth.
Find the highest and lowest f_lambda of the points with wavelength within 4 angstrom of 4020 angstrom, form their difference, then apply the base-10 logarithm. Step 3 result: -0.03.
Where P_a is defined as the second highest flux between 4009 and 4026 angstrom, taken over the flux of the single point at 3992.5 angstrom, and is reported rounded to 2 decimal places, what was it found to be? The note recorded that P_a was 1.00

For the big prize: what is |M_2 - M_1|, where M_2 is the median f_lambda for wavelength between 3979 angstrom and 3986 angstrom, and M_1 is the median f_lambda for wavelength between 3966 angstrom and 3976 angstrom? 1.6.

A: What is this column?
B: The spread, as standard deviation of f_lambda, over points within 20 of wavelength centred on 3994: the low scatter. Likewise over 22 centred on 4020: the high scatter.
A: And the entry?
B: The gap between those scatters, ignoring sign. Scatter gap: 0.6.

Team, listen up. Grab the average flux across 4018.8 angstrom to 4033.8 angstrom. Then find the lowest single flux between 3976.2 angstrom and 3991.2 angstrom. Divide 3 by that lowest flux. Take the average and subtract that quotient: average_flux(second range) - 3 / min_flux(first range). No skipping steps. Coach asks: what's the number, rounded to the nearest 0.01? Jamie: 13.97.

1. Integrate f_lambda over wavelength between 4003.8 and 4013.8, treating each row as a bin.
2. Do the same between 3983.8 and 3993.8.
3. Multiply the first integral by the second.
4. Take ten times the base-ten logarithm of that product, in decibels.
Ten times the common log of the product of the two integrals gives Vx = 43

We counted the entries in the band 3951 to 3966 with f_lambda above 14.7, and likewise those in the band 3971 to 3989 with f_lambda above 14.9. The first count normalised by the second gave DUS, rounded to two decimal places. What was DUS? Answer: 1.00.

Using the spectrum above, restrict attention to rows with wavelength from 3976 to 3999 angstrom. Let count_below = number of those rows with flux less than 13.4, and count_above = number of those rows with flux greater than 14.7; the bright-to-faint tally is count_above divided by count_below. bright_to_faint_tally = 1.00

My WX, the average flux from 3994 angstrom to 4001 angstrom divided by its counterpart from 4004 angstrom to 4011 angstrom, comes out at 1.00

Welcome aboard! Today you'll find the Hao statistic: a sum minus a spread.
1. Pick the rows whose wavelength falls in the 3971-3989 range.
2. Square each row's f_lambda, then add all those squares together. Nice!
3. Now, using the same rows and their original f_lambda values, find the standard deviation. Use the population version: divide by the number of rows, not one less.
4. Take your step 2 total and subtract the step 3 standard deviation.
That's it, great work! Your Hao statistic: 1497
